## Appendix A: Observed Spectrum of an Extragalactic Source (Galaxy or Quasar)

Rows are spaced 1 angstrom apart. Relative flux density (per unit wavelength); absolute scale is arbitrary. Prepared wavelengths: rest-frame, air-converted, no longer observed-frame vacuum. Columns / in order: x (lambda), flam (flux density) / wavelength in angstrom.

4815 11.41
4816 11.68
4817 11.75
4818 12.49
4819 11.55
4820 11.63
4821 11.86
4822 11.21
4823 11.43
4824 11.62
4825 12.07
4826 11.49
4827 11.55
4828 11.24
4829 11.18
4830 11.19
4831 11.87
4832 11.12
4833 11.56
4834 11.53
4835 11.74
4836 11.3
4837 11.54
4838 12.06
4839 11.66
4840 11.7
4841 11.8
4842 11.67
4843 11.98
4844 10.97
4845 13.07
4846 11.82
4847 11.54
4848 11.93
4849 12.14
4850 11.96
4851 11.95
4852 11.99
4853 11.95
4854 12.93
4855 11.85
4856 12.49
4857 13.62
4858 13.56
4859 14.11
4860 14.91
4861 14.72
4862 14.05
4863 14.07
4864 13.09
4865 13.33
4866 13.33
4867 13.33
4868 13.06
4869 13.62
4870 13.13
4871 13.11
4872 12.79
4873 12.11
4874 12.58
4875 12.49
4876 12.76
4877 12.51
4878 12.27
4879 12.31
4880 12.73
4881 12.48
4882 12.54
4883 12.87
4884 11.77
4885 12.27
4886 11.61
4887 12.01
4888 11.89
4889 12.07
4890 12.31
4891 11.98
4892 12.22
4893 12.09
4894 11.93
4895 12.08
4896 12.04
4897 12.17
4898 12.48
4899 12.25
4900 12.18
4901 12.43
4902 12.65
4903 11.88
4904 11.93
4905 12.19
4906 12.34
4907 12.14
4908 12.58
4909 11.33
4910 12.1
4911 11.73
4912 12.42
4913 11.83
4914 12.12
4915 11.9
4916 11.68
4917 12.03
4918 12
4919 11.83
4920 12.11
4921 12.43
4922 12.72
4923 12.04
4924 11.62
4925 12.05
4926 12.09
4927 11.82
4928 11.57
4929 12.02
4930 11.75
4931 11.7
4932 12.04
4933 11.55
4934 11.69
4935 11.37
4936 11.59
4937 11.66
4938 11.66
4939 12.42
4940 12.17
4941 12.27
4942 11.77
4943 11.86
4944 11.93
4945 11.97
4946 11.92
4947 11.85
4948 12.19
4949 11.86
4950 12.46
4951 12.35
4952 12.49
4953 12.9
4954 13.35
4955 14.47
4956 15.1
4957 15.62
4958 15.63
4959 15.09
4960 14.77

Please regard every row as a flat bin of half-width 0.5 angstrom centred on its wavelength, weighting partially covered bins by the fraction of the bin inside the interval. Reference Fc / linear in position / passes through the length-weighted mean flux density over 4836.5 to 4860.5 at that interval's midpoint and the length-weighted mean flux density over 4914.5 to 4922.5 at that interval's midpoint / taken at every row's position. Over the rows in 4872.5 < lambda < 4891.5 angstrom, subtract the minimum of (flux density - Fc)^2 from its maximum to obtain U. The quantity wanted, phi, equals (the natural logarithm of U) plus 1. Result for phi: 0.2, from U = 0.5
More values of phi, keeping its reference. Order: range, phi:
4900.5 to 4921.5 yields 0.5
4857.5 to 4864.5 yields 2.8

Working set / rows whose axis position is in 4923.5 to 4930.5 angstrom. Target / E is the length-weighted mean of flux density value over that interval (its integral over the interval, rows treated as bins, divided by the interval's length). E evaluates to 11.8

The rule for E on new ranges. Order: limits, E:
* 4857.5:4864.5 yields 14.1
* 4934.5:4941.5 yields 11.9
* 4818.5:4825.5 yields 11.6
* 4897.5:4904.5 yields 12.3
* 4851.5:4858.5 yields 12.6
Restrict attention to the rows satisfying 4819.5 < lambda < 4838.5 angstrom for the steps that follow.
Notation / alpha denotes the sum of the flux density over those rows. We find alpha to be 219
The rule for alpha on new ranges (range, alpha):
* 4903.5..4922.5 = 229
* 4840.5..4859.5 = 233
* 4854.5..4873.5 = 254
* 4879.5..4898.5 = 232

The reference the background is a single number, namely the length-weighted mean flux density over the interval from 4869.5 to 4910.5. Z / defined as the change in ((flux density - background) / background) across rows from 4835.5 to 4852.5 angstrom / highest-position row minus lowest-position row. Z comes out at 0.056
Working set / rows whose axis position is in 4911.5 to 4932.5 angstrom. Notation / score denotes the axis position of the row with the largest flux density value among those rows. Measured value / 4922 angstrom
